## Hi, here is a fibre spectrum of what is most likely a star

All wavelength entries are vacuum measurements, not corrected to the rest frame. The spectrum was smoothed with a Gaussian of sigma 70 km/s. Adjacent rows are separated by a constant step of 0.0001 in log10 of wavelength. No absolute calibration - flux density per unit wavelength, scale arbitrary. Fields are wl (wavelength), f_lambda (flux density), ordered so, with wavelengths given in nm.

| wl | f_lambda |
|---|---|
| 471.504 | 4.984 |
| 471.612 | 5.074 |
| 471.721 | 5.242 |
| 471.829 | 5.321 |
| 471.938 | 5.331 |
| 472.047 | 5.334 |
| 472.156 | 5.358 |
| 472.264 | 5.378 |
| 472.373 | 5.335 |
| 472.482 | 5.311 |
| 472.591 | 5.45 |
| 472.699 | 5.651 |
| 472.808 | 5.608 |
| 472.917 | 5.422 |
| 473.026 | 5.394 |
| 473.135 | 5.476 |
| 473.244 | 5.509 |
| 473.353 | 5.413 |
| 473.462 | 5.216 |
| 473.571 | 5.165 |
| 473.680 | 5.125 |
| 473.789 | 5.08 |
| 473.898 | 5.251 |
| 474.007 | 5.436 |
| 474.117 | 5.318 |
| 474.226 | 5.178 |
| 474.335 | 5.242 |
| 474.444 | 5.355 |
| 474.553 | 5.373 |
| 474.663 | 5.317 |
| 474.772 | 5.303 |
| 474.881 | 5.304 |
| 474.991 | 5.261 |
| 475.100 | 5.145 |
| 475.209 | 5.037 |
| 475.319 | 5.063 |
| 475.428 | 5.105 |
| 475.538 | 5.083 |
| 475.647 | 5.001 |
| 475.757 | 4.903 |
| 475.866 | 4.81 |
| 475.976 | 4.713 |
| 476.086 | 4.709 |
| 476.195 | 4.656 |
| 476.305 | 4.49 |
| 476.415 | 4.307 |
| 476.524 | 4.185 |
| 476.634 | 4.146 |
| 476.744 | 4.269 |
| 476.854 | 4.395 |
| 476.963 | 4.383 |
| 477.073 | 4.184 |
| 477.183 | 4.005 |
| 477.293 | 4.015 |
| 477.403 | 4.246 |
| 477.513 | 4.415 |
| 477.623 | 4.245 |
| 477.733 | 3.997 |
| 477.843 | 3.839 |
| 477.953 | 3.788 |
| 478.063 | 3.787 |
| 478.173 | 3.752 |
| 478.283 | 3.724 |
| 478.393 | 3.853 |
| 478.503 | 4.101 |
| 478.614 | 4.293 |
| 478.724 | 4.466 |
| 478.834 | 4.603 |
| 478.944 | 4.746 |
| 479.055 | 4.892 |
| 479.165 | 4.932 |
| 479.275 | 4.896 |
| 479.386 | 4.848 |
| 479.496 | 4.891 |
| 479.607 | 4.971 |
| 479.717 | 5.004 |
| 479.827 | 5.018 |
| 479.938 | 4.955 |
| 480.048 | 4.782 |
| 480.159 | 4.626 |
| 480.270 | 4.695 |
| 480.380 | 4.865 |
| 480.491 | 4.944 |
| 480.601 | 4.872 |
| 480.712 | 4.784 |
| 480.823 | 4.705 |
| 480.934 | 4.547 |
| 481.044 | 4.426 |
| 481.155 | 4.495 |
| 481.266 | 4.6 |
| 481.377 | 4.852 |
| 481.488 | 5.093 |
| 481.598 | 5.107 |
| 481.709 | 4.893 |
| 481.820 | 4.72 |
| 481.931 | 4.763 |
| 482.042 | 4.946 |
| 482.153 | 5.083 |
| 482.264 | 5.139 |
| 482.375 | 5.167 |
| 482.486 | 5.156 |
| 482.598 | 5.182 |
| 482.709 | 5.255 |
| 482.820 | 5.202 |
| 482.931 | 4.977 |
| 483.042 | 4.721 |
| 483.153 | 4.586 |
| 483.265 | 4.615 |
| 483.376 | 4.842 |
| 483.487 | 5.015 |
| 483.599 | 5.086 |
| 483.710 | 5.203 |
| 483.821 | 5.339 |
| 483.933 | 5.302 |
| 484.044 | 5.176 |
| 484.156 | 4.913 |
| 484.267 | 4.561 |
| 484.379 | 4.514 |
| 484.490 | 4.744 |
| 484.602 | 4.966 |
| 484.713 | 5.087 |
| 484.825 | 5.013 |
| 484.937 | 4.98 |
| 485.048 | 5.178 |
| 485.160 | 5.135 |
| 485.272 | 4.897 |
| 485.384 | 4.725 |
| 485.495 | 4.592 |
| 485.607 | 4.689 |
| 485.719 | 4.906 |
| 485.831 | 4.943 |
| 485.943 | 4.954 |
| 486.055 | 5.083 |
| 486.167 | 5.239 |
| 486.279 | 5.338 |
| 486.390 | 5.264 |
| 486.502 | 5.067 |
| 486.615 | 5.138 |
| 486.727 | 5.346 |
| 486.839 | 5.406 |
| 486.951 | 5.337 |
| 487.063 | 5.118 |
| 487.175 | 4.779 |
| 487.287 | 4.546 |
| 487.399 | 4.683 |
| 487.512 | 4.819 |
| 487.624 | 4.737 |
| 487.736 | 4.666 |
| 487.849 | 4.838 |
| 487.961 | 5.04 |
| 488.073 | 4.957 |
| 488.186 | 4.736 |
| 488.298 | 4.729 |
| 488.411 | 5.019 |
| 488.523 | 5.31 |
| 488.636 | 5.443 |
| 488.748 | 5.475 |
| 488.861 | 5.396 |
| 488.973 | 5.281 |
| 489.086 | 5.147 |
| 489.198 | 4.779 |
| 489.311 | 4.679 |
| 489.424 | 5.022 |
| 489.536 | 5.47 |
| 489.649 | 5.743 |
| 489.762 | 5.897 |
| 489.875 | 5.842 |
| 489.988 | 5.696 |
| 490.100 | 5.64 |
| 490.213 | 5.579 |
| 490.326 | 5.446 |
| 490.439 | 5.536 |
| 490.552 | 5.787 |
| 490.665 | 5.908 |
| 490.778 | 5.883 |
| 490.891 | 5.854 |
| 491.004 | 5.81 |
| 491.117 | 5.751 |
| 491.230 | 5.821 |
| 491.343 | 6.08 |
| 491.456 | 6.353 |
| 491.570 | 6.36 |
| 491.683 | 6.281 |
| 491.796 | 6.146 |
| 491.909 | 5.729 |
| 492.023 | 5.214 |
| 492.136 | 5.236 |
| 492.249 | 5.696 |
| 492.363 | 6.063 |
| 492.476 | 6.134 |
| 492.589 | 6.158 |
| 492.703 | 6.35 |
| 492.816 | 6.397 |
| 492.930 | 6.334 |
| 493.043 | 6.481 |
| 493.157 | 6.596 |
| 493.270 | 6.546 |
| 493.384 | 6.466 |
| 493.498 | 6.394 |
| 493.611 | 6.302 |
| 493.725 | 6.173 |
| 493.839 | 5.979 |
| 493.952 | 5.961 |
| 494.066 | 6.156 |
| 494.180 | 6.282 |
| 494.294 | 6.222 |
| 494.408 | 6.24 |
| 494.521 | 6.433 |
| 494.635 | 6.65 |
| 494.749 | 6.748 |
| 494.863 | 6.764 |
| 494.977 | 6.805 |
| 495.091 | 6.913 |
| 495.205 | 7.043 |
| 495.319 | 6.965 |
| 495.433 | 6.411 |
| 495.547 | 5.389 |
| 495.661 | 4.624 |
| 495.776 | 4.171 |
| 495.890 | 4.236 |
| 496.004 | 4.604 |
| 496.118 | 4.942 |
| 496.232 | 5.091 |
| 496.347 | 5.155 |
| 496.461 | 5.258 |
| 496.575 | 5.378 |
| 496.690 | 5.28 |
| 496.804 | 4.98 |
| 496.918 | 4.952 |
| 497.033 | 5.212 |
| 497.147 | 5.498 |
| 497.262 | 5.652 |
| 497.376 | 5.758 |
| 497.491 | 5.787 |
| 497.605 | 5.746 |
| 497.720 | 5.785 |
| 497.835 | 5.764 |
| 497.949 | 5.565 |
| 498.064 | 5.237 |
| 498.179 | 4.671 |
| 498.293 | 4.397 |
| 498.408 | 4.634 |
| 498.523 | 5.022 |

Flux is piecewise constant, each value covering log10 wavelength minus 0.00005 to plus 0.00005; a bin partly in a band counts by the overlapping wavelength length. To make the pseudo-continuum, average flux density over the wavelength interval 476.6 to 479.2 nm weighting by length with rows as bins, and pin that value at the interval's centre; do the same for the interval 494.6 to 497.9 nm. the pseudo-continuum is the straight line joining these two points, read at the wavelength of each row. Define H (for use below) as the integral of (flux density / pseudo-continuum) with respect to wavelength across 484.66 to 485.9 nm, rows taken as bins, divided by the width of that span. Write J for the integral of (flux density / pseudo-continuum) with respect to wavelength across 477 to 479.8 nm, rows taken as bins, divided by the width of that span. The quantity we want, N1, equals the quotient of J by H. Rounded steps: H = 1.03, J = 1.02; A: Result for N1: 0.99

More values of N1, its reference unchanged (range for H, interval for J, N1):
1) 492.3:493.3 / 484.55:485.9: 0.87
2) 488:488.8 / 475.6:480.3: 1.04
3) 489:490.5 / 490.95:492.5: 1.06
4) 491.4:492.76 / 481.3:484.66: 0.96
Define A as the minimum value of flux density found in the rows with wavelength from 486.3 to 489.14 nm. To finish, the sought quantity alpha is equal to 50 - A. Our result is 45.5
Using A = 4.546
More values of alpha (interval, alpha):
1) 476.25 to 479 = 46.3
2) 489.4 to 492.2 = 45.0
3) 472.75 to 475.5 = 45.0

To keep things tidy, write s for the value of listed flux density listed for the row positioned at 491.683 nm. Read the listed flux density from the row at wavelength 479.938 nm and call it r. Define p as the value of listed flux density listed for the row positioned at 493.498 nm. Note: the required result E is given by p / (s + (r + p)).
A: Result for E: 0.363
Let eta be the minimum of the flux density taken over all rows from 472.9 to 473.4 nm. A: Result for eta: 5.394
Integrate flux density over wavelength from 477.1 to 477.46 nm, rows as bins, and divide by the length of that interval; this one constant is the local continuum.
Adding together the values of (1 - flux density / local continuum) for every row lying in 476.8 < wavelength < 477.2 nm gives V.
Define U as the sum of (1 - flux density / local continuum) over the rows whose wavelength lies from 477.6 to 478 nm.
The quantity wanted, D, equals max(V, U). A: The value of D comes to 0.12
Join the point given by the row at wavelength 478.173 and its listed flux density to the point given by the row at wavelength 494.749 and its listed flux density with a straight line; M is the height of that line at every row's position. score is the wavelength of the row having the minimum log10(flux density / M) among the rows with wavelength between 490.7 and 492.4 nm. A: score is 492.023 nm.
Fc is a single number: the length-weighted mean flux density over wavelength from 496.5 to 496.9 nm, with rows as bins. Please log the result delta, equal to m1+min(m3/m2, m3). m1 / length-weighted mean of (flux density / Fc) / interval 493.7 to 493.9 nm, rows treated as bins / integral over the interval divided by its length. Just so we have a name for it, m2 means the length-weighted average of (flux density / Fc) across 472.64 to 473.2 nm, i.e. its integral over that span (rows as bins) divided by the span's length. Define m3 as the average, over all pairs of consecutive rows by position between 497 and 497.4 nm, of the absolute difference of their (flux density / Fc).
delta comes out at 1.20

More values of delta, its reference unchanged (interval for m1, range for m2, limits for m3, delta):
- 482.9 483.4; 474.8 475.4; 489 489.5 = 0.96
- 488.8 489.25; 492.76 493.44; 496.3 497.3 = 1.02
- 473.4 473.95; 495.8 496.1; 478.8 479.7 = 1.01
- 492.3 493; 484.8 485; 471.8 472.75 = 1.21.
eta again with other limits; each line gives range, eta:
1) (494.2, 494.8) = 6.222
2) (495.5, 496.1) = 4.171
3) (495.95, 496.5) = 4.604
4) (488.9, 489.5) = 4.679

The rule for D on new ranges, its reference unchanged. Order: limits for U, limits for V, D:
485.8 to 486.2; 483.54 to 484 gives -0.94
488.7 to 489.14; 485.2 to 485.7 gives -0.62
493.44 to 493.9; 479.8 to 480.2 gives -0.73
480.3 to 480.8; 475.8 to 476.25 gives -0.61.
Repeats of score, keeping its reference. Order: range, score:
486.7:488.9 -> 487.287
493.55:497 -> 495.776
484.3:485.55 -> 485.495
